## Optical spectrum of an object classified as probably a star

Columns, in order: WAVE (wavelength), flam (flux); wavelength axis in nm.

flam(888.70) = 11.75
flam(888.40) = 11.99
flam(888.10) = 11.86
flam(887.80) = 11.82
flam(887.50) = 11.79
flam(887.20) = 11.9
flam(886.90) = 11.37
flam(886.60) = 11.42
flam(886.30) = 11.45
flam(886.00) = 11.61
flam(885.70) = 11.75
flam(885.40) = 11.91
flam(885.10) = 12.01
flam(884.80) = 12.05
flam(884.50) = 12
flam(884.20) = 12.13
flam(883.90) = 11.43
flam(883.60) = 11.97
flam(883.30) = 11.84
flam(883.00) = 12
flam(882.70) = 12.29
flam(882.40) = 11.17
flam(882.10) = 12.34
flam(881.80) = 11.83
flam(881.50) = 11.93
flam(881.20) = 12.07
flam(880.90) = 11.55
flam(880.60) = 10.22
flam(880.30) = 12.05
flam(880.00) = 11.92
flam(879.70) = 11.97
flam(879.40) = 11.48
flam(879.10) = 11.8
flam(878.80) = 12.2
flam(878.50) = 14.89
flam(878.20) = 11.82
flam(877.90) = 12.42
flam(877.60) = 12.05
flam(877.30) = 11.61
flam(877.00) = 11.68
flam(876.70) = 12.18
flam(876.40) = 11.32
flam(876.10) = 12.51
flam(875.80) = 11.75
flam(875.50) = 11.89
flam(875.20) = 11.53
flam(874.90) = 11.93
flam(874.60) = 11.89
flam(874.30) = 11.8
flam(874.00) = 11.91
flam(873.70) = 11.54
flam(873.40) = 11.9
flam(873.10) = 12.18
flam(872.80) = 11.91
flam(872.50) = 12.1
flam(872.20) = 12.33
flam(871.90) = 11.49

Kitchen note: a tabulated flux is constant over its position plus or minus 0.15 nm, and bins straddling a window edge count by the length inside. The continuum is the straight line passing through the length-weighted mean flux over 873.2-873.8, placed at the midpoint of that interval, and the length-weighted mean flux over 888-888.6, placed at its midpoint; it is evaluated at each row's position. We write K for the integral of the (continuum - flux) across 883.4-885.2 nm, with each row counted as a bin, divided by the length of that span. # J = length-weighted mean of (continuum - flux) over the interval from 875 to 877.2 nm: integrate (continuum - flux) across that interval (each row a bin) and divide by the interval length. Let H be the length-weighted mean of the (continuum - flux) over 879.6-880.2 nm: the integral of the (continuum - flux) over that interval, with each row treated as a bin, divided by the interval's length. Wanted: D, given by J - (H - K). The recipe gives 0.0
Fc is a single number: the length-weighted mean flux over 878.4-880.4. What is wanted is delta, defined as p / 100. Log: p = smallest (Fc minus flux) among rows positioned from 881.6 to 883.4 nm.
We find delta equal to -0.001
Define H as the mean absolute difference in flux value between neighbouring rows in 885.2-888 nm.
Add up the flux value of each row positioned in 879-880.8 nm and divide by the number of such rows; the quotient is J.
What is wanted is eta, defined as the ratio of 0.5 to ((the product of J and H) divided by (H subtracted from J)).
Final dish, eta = 3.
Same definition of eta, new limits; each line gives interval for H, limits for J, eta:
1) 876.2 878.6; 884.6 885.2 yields 1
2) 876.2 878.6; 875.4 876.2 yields 1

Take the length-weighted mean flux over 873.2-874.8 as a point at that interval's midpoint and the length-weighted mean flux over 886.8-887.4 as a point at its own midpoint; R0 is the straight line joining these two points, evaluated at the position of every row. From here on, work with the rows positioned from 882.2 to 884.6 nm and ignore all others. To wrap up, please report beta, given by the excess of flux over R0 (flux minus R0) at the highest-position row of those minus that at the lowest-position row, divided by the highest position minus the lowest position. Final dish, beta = 0.41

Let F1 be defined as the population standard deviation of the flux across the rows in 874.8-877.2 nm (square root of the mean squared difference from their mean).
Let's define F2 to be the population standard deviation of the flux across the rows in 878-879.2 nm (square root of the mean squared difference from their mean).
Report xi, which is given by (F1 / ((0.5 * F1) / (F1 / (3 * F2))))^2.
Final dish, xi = 0.03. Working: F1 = 0.35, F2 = 1.3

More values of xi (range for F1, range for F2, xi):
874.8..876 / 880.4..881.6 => 0.02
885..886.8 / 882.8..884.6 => 0.43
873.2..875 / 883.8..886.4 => 0.13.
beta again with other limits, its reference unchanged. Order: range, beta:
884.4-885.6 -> -0.09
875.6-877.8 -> 0.18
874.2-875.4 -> -0.29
